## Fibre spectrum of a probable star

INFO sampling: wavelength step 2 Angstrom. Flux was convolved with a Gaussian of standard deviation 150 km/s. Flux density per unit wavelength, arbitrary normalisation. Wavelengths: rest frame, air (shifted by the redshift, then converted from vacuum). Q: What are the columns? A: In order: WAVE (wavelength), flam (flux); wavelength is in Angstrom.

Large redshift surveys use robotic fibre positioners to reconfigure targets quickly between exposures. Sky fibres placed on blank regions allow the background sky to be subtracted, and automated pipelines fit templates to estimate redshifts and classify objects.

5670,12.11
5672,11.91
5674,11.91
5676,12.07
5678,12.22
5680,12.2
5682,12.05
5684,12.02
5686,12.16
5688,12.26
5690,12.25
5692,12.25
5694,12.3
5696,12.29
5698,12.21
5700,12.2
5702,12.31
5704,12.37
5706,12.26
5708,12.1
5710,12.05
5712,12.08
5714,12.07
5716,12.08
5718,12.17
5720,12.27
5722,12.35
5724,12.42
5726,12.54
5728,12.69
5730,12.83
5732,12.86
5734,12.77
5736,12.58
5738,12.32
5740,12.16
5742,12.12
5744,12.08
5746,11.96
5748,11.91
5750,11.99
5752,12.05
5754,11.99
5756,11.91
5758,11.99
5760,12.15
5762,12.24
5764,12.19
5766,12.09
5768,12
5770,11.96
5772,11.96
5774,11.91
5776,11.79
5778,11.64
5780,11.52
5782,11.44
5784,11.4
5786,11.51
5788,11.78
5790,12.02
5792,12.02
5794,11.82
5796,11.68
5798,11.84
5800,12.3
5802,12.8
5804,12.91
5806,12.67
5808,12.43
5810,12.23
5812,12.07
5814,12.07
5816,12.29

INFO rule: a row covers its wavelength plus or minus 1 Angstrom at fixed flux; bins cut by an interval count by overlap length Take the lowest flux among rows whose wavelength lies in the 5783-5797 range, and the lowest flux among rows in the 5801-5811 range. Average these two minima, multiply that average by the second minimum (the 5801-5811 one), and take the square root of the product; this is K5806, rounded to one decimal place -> 12.0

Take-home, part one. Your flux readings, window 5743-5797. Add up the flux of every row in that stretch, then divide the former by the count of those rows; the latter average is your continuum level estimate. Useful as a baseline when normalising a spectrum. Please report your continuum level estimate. 11.9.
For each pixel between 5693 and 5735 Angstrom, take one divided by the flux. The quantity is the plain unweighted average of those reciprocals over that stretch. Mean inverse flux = 0.0810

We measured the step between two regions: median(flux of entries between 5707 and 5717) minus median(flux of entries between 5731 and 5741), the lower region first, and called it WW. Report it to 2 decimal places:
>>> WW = -0.50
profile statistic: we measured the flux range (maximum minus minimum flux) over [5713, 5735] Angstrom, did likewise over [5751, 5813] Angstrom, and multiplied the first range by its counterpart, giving 1.2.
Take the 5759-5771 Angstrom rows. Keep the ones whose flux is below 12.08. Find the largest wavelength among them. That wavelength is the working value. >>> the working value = 5770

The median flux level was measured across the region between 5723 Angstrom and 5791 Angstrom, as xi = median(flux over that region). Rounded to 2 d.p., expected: 12.01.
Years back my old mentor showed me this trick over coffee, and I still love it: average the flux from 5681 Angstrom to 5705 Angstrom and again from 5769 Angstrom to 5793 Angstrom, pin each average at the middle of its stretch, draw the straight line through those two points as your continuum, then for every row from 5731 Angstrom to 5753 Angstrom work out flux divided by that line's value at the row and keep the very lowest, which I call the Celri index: 1.00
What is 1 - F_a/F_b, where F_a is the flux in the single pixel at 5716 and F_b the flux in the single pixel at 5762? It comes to 0.013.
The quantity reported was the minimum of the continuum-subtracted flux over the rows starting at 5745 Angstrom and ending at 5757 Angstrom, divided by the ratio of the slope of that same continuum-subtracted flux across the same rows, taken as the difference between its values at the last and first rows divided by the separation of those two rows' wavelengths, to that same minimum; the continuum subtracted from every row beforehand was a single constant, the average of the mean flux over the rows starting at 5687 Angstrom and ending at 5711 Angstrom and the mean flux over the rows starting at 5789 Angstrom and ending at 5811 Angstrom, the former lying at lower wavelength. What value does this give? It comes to -22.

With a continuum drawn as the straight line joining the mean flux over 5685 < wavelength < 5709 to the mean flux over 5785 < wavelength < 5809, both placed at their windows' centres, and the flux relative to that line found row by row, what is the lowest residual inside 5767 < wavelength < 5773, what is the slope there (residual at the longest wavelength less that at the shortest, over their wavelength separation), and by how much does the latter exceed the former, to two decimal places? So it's 0.21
